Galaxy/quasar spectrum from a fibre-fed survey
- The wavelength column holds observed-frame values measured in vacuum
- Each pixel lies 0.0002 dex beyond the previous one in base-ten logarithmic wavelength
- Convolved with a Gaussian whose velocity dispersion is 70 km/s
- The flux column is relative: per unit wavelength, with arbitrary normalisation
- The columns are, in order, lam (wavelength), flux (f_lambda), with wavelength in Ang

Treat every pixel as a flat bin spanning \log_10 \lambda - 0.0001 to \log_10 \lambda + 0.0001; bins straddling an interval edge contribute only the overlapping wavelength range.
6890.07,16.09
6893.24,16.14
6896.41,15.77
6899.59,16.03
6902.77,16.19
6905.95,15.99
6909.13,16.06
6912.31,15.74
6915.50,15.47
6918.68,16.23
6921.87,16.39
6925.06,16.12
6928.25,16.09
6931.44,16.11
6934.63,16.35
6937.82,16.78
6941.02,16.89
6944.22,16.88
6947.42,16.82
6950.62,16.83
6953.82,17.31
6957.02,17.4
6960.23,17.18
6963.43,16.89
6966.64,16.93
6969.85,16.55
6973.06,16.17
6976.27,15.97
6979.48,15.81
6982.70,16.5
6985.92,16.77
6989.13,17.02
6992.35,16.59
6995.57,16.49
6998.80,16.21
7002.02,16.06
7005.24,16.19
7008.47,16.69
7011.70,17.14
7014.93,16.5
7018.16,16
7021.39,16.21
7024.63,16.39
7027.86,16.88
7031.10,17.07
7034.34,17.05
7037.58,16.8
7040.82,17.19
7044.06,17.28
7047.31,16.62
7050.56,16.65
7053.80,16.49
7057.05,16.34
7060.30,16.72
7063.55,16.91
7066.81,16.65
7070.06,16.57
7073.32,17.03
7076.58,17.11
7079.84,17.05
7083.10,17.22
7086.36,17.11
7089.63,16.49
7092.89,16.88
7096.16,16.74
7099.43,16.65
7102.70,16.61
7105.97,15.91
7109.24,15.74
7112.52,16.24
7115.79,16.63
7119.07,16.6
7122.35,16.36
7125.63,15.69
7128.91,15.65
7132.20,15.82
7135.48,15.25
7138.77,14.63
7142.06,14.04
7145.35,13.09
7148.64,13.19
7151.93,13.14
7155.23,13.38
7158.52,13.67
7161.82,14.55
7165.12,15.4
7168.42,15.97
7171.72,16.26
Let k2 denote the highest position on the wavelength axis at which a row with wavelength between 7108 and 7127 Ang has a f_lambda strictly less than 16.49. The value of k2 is 7125.63 Ang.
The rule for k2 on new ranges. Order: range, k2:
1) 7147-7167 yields 7165.12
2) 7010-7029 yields 7024.63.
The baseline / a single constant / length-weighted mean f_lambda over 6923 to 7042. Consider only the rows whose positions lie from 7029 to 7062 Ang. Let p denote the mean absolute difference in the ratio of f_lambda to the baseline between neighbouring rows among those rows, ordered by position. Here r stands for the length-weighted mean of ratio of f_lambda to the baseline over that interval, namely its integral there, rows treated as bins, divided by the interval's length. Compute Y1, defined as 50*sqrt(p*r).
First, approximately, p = 0.014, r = 1.01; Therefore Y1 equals 6.0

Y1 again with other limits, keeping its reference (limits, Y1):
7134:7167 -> 8.0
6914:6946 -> 5.8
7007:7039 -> 7.0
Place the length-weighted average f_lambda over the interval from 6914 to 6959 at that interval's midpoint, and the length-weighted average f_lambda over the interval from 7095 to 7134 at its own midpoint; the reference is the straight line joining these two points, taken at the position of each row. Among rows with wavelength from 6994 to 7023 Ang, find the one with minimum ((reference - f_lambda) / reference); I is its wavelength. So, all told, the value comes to 7011.70 Ang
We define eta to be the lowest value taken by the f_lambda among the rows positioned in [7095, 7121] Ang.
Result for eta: 15.74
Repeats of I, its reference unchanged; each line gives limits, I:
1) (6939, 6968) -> 6957.02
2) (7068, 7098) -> 7083.10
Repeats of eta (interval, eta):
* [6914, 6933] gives 15.47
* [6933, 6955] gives 16.35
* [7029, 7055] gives 16.49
